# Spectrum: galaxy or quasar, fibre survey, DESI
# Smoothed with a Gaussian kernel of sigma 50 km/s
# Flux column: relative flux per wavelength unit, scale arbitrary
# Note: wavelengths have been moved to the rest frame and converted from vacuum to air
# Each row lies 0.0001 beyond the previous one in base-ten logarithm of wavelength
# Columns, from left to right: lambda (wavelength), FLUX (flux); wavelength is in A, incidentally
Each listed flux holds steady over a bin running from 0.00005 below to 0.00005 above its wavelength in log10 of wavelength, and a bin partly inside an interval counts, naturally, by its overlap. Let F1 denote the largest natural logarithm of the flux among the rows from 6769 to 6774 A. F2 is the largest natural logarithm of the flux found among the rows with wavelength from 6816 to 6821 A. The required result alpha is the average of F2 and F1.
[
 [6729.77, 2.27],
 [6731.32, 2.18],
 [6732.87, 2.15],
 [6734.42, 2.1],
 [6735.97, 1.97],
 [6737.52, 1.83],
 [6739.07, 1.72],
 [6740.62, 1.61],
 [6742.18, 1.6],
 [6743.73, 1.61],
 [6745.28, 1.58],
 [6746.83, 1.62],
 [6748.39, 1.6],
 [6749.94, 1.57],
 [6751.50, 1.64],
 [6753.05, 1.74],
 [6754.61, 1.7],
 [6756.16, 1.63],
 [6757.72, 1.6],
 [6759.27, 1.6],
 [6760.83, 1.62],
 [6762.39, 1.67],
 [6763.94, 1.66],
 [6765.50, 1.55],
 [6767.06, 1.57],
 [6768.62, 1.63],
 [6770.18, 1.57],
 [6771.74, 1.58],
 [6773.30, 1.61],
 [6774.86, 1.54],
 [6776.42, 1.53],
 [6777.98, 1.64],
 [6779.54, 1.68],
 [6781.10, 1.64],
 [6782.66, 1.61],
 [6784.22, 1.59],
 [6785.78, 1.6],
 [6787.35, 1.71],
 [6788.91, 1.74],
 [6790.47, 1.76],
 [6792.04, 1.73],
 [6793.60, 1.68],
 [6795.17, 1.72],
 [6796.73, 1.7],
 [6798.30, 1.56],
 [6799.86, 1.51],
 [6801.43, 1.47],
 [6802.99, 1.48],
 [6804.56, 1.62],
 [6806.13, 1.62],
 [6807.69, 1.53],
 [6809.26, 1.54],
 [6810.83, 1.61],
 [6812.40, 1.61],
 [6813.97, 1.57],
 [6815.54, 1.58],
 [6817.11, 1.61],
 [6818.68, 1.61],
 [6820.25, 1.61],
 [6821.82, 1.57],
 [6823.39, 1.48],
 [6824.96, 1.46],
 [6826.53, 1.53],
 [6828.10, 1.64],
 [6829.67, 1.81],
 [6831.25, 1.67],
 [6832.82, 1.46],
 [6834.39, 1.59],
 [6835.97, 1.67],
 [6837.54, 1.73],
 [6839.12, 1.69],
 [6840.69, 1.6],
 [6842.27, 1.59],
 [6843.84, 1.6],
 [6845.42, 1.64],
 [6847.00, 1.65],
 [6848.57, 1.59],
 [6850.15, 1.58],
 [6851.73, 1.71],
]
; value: 0.48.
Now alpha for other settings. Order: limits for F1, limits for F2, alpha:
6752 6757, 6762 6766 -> 0.53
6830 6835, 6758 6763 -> 0.51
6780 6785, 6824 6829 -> 0.49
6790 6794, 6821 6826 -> 0.51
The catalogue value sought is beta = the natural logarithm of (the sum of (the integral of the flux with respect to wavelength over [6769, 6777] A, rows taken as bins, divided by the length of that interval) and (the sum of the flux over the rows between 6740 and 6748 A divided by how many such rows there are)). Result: 1.15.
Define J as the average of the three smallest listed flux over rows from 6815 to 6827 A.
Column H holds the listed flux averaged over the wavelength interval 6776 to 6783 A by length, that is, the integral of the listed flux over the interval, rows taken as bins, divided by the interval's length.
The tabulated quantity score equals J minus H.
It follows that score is -0.14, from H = 1.63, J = 1.49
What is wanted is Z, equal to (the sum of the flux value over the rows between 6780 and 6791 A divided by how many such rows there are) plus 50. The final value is 51.7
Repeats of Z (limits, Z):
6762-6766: 51.6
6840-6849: 51.6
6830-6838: 51.6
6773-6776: 51.6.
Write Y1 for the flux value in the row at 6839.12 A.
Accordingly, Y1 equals 1.69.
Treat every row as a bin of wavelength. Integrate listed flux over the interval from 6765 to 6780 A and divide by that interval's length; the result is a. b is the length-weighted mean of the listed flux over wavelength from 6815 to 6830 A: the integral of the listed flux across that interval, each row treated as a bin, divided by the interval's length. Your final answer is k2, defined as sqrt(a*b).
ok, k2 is 1.59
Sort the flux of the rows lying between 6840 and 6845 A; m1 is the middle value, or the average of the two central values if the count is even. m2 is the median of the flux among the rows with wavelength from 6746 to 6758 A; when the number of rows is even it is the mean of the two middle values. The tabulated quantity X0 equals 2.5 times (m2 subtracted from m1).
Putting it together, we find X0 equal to -0.06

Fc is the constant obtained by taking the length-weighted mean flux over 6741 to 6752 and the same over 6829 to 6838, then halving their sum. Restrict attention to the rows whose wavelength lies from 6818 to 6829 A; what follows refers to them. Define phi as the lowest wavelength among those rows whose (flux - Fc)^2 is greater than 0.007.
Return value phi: 6823.39 A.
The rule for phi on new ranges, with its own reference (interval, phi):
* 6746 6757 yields 6753.05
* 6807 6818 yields 6807.69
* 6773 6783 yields 6774.86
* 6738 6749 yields 6739.07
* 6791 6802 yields 6792.04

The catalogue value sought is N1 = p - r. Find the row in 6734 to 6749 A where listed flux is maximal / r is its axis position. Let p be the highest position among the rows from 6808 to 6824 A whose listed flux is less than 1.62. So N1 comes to 89.0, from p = 6823.39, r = 6734.42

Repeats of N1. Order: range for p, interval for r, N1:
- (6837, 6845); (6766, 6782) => 64.3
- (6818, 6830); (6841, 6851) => -20.5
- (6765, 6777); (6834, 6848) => -61.1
